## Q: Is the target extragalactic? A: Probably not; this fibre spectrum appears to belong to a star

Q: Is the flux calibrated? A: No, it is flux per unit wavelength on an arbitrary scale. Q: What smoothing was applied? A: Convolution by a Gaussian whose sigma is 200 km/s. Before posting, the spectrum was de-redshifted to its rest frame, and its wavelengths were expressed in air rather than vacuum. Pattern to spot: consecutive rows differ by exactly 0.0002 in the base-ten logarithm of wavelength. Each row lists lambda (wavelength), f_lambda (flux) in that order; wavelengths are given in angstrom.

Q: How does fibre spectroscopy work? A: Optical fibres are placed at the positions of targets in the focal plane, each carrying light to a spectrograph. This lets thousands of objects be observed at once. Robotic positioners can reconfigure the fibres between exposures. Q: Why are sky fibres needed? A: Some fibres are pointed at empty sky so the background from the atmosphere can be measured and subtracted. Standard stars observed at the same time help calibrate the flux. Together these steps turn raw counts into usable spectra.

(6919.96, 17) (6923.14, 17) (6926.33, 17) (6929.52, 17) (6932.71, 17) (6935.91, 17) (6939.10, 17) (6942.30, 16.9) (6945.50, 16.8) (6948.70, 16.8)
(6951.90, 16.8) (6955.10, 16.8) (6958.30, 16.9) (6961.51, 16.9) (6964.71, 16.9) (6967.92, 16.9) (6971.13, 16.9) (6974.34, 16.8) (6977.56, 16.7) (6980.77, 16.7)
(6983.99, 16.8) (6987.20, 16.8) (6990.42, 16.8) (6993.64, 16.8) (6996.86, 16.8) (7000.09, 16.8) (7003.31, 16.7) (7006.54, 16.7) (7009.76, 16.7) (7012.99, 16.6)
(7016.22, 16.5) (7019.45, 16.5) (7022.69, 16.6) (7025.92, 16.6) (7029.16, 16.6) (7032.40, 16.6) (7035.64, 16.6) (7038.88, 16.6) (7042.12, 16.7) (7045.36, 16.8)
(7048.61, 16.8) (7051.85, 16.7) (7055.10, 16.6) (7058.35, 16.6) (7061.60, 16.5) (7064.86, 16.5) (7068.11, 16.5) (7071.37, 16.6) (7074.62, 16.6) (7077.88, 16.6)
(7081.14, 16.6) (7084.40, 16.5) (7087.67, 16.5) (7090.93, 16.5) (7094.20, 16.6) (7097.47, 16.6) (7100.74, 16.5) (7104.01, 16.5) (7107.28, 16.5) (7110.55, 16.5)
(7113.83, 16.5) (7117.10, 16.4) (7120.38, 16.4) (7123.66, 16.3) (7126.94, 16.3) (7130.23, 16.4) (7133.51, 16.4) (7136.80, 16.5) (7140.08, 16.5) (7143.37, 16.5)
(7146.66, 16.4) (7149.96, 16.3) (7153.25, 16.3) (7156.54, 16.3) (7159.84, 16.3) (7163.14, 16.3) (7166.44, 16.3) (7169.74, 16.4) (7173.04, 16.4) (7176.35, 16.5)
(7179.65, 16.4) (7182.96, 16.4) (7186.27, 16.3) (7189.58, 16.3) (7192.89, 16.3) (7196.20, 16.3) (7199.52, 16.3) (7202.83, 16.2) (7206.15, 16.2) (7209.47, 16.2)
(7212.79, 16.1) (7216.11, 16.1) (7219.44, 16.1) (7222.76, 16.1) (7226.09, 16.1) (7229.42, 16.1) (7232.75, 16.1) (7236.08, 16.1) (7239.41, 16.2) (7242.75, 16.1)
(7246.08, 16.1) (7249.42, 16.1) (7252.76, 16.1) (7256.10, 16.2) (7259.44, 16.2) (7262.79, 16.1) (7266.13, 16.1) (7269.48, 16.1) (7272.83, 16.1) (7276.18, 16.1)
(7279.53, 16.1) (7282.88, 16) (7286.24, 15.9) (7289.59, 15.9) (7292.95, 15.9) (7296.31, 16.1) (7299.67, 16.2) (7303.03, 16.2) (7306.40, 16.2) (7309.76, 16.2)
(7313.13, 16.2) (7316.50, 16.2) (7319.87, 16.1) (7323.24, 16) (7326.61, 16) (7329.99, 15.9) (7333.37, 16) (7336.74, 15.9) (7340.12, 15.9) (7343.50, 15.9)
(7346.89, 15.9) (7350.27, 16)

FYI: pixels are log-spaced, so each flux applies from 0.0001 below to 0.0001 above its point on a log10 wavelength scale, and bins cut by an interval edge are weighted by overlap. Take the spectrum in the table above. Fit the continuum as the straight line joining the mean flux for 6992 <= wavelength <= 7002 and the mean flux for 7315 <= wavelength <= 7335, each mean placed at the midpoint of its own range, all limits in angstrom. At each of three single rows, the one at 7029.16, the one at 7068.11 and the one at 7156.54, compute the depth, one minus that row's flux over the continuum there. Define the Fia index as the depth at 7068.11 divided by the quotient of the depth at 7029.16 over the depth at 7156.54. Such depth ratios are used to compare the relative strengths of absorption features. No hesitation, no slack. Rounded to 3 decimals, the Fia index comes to 0.008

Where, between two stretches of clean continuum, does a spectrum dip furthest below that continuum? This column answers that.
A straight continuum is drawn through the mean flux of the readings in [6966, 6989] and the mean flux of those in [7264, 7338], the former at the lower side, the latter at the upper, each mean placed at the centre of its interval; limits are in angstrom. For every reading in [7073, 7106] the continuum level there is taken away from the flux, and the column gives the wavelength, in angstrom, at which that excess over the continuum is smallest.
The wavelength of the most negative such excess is 7084.40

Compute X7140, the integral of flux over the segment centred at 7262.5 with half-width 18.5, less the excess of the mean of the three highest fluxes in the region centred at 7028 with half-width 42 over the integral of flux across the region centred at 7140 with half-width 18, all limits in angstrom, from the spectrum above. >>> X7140 1169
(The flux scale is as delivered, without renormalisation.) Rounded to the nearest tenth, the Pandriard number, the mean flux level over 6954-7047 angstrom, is 16.7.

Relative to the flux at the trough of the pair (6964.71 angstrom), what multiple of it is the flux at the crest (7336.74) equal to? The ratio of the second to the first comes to 0.941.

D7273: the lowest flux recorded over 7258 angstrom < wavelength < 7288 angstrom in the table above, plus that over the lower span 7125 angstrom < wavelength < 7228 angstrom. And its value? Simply 32.0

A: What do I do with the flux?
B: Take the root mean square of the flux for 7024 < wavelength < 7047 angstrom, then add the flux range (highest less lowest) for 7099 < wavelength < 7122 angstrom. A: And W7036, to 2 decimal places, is 16.74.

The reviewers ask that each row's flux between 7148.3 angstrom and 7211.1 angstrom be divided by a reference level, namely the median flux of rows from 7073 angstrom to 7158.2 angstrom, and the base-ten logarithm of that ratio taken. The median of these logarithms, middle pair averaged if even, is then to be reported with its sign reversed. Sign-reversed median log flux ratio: 0.005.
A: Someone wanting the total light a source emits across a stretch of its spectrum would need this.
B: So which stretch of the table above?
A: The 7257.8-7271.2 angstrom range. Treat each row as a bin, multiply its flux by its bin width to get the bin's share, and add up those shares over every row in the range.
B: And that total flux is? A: 216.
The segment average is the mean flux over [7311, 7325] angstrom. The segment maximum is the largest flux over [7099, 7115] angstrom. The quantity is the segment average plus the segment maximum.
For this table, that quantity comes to 32.6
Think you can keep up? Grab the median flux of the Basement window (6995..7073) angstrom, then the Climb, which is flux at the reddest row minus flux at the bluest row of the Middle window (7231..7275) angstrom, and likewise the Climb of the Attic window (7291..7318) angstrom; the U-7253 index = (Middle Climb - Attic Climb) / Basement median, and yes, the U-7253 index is -0.018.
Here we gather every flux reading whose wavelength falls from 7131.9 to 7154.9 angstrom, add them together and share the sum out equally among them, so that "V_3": 16.4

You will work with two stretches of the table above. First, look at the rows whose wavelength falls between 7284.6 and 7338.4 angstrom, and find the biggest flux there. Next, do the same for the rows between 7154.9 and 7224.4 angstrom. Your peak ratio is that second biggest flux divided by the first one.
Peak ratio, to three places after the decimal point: 1.019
